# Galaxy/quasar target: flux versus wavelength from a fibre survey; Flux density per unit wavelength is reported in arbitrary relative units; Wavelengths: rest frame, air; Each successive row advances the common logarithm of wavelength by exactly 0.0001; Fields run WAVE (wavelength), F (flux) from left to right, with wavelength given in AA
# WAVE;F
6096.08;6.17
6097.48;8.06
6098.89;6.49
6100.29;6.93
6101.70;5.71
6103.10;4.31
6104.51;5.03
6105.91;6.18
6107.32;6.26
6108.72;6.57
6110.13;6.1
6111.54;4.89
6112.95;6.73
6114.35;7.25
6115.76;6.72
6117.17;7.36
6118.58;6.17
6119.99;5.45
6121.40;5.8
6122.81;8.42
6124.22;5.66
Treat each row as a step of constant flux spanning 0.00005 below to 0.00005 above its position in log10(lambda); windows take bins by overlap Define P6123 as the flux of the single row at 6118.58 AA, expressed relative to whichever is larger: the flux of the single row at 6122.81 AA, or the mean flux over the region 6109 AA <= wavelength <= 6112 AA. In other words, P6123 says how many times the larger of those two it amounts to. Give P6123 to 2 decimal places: 0.73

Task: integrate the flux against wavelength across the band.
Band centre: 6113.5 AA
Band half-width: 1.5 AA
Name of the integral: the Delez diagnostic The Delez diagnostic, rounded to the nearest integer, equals 20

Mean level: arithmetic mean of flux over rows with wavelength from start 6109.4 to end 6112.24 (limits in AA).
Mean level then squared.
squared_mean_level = 30.2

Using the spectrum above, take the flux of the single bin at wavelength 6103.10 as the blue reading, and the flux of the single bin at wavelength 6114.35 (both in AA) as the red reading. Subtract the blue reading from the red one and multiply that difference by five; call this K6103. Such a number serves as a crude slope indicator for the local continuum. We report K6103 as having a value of 15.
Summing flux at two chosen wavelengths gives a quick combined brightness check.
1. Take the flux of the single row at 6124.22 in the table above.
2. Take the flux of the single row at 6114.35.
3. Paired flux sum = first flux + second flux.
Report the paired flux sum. 12.9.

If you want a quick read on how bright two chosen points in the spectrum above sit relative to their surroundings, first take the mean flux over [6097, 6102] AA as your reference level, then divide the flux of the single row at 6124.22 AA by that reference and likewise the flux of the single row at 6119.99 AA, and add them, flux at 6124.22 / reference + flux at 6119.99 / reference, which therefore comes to 1.63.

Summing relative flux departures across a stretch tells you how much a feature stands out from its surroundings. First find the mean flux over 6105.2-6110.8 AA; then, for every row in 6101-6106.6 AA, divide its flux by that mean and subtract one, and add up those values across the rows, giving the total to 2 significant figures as -0.62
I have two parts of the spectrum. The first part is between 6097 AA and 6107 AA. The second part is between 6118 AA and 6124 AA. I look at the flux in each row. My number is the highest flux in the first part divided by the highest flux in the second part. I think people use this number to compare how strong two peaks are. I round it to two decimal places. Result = 0.96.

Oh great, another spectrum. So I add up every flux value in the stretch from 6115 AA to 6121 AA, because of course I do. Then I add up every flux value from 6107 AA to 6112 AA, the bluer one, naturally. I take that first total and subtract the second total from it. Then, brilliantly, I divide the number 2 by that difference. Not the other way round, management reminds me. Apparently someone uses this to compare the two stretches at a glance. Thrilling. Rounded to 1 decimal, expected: 1.1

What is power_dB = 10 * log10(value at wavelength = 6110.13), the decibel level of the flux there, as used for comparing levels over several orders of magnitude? 7.85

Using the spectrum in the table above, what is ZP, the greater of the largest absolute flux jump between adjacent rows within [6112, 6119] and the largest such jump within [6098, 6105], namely 1.4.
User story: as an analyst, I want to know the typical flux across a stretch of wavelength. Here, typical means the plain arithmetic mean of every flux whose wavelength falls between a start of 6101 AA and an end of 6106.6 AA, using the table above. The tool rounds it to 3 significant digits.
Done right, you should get 5.31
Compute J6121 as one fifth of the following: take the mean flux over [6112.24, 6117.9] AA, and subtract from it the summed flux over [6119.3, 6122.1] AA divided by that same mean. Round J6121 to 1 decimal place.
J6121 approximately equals 1.1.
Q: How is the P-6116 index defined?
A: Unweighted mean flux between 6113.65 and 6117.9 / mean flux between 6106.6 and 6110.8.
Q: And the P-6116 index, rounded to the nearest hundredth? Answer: 1.13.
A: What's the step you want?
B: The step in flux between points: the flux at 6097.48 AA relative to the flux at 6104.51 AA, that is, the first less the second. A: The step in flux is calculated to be 3.0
